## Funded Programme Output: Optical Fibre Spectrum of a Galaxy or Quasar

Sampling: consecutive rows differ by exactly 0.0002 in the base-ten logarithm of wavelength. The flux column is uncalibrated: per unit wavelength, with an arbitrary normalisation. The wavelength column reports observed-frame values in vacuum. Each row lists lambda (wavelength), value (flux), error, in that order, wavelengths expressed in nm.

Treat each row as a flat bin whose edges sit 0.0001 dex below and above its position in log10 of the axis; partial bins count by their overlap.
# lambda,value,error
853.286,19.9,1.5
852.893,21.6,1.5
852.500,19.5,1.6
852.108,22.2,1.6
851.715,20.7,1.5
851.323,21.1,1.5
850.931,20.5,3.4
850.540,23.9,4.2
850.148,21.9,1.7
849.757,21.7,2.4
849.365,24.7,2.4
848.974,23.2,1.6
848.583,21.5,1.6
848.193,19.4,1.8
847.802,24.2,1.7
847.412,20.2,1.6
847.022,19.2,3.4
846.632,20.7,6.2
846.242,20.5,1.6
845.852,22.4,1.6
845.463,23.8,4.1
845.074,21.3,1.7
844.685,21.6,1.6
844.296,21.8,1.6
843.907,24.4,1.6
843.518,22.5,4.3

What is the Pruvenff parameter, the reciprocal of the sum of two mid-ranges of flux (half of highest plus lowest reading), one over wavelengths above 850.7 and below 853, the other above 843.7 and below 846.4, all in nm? 0.0231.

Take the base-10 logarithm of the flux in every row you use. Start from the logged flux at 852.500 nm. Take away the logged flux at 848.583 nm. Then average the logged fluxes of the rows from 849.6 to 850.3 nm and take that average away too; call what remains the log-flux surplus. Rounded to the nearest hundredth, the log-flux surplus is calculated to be -1.38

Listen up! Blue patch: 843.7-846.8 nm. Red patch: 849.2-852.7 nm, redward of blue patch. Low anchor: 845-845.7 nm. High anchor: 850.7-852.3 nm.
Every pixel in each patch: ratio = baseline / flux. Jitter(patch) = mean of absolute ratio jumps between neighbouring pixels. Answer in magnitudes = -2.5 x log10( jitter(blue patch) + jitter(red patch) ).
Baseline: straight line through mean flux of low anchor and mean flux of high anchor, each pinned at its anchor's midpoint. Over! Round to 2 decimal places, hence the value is 2.19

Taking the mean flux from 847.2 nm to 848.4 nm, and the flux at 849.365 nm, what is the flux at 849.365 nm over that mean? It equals 1.16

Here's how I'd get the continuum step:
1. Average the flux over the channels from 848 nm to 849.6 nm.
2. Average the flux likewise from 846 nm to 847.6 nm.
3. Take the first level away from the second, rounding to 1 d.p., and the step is -2.0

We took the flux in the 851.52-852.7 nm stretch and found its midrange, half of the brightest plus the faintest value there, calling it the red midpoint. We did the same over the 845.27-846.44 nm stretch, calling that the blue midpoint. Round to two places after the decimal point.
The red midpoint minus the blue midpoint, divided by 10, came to -0.13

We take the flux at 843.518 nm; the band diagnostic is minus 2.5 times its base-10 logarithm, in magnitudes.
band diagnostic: -3.38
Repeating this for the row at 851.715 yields -3.29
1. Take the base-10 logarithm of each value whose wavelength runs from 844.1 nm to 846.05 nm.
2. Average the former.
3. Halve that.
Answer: 0.673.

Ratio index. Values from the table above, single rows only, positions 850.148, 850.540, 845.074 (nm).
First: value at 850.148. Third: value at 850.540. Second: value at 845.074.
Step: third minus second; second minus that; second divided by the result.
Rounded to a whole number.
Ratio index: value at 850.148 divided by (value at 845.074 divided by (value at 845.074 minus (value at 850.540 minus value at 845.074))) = 19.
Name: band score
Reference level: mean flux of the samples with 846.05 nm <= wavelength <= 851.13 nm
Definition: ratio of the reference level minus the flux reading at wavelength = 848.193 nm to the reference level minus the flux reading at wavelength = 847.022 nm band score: 0.9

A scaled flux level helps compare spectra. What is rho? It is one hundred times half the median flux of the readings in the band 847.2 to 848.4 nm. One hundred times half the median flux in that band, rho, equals 1010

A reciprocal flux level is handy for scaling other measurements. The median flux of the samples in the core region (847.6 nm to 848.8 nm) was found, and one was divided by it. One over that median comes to 0.0465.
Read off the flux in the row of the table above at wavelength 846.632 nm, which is 20.7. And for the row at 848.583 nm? 21.5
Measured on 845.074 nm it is 21.3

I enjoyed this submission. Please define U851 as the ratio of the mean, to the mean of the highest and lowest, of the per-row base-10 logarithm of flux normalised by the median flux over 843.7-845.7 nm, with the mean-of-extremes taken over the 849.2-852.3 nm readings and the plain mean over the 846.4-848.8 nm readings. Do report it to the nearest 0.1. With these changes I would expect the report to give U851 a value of -1.5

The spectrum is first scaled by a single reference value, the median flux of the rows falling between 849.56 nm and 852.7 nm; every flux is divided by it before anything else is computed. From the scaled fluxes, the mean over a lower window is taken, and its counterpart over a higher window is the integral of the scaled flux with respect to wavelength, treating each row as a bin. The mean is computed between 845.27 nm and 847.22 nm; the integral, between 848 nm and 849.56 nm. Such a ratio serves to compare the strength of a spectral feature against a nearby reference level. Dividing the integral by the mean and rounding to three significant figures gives 1.63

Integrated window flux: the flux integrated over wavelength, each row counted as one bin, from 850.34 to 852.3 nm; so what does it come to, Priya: 42.5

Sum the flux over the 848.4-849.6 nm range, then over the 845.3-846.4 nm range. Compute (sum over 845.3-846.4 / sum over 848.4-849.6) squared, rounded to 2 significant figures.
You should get 0.92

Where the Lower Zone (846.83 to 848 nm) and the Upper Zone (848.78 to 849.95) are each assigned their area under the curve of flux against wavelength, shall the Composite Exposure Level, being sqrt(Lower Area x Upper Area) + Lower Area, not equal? 50.8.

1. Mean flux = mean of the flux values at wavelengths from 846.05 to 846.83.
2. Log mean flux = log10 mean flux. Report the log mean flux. 1.31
